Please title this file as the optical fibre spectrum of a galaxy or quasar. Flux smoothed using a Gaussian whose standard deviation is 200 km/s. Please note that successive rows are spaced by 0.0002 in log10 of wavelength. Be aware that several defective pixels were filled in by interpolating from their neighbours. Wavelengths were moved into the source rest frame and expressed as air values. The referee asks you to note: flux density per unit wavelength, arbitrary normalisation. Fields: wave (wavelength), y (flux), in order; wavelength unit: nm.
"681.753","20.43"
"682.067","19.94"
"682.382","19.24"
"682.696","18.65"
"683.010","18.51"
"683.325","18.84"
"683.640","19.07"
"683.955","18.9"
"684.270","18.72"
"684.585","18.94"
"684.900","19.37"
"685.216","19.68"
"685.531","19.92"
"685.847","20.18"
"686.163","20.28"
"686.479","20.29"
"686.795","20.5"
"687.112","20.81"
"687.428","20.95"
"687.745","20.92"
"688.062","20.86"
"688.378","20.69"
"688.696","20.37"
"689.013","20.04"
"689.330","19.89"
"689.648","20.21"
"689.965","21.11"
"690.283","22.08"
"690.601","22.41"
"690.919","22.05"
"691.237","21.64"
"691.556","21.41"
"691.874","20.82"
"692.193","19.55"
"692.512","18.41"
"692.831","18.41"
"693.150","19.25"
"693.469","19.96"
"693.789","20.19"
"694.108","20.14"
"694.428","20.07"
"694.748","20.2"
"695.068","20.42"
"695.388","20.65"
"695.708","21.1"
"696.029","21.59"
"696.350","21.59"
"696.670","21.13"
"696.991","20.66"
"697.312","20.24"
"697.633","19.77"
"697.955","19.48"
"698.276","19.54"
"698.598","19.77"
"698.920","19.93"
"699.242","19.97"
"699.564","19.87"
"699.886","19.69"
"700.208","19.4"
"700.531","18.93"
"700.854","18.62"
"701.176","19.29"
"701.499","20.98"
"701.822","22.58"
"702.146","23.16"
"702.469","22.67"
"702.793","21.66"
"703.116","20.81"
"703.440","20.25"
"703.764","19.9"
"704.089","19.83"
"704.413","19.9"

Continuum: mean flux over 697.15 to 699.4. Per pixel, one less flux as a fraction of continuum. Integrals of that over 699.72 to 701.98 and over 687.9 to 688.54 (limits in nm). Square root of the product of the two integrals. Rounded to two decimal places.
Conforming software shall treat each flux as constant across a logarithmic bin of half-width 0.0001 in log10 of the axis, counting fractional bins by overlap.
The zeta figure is 0.02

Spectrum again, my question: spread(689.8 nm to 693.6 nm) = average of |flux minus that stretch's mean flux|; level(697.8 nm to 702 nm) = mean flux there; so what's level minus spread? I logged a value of 18.6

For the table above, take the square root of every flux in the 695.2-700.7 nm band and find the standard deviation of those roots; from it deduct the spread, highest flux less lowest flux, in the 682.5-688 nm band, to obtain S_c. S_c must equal -2.4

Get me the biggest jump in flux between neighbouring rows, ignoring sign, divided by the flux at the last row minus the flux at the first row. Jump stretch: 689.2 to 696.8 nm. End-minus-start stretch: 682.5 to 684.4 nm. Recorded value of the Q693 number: 18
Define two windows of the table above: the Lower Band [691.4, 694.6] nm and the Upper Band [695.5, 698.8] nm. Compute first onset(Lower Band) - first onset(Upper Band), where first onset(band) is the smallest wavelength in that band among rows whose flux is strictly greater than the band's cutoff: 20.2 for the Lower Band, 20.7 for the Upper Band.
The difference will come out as -4.15 nm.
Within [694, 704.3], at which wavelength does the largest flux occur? 702.146 nm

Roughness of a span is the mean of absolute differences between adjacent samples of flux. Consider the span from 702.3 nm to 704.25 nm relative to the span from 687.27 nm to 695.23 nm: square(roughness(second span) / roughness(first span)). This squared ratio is 1.9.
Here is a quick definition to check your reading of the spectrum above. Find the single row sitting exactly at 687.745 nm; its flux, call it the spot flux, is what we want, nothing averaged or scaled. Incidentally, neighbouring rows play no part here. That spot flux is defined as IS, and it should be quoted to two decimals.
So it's 20.92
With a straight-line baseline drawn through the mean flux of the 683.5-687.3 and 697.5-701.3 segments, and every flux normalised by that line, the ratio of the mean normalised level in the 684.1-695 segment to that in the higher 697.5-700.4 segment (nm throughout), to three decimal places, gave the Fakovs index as 1.023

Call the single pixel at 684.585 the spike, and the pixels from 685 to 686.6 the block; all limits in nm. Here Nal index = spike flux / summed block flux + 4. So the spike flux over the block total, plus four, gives 4.19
